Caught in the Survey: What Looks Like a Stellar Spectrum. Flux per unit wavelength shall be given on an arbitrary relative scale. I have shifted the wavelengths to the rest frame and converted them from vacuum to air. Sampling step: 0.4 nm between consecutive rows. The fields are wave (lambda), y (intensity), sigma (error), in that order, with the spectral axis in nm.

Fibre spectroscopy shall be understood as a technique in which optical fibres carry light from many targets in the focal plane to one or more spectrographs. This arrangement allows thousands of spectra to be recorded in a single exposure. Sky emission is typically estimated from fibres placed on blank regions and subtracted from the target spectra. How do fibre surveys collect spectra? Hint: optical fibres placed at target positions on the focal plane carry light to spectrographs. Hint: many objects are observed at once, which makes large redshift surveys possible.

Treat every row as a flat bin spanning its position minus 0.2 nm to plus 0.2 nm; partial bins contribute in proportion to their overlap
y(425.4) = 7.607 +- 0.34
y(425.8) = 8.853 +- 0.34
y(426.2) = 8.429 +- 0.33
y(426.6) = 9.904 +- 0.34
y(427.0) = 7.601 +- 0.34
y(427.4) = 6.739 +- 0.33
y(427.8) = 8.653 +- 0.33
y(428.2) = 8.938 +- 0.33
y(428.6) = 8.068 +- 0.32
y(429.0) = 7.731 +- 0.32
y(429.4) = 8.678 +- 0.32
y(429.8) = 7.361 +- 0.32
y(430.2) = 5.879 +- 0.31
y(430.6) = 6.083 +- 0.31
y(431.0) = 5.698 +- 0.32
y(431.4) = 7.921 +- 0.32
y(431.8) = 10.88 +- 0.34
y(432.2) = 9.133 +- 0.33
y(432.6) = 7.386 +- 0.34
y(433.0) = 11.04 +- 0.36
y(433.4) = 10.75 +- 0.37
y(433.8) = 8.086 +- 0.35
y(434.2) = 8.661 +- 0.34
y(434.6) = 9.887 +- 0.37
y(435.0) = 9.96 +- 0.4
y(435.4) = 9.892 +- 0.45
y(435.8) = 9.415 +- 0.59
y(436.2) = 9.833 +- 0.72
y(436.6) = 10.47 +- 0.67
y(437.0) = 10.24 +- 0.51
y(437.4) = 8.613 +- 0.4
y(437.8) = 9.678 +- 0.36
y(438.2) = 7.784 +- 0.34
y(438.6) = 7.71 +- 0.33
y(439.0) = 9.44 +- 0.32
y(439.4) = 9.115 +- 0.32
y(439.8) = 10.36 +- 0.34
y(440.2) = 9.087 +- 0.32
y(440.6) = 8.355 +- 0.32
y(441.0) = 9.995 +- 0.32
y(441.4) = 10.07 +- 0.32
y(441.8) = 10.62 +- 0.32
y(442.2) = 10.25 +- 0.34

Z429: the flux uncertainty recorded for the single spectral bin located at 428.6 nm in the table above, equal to 0.32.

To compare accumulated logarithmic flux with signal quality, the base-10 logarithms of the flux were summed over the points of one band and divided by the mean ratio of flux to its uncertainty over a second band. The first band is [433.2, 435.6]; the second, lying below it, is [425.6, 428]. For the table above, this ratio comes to 0.235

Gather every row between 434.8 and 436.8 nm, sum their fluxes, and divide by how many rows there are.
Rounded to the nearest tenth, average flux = 9.9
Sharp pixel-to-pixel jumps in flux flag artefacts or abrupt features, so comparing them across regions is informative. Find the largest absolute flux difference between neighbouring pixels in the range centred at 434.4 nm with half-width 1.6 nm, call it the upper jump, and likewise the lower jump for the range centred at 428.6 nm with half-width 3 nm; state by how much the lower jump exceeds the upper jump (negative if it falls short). -0.36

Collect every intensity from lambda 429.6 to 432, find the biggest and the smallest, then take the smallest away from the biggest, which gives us 5.2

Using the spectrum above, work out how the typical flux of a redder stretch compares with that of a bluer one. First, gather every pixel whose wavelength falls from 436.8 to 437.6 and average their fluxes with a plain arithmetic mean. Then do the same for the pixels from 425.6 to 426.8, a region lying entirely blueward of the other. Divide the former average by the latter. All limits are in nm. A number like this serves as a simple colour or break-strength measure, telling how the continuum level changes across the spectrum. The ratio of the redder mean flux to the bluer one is 1.04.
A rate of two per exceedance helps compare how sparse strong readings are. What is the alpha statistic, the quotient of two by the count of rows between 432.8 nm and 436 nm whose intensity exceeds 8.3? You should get 0.29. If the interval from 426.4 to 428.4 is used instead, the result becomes 0.67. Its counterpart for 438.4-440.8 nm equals 0.40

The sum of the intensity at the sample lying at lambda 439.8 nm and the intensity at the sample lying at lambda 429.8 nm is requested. 17.7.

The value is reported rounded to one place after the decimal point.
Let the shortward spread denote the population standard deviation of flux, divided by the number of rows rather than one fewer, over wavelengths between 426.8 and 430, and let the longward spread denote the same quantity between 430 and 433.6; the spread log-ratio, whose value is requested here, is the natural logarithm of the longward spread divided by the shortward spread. 1.1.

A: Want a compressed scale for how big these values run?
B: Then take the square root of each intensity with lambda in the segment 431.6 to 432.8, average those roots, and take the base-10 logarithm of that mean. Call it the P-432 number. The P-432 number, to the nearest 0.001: 0.479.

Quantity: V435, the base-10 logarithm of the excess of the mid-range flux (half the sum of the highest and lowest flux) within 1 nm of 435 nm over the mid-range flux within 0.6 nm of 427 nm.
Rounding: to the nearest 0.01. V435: 0.00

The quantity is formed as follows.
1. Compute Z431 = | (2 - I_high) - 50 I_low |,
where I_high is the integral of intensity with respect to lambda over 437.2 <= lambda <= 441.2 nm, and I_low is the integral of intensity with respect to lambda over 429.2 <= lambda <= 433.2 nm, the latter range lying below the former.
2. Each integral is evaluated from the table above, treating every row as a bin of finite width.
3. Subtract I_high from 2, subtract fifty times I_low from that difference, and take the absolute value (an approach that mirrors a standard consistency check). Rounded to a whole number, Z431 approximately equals 1635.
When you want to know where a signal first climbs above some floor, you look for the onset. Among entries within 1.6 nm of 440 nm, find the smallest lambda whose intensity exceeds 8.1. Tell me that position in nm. 439.0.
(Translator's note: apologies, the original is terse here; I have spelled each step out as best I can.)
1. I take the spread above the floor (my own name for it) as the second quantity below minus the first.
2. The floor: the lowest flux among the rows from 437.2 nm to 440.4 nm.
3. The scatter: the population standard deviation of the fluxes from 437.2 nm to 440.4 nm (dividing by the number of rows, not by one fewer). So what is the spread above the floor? -6.9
